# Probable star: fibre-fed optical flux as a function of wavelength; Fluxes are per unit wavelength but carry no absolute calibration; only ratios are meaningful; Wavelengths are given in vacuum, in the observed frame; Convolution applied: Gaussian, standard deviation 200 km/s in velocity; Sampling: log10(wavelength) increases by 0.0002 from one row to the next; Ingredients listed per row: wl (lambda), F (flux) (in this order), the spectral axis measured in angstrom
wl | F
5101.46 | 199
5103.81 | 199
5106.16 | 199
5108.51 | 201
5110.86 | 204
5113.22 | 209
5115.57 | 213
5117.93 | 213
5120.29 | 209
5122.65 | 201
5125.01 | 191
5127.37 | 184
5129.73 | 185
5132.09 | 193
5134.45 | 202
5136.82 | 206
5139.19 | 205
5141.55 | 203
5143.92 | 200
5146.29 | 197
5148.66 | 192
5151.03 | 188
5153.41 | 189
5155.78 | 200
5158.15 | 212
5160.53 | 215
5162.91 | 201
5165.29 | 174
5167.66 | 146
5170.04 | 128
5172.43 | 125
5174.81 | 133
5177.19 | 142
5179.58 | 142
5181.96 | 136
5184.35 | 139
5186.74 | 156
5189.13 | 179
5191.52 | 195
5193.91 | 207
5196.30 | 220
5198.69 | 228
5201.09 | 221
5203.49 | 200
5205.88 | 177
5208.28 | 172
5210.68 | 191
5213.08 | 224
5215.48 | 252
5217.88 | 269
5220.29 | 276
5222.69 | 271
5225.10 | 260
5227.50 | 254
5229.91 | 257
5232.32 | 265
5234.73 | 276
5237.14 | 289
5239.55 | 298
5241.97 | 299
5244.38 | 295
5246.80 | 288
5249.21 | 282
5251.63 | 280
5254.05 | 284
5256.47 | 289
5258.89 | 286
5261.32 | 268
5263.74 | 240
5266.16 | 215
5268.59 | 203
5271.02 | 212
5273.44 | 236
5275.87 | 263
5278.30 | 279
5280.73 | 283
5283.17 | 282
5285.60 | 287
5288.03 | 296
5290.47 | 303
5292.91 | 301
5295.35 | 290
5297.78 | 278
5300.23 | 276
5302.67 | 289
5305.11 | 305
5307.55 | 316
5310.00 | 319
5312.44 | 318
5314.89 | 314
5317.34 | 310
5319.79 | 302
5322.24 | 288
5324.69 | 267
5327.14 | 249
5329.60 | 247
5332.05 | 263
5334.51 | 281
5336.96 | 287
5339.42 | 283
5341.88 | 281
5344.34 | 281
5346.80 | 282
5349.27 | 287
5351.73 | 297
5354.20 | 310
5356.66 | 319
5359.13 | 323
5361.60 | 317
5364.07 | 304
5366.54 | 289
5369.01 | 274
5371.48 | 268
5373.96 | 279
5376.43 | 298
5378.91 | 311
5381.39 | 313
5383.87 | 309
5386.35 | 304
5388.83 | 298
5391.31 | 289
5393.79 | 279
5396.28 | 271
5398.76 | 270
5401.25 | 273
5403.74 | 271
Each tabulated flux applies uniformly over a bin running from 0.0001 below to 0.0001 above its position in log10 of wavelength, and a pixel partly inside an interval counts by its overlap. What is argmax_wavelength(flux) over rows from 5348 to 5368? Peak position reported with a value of 5359.13 angstrom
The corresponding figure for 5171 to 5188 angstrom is 5186.74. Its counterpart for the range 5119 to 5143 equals 5120.29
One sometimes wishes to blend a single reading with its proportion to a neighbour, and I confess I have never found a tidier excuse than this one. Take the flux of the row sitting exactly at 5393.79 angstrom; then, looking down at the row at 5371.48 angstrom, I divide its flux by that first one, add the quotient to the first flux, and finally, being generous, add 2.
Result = 282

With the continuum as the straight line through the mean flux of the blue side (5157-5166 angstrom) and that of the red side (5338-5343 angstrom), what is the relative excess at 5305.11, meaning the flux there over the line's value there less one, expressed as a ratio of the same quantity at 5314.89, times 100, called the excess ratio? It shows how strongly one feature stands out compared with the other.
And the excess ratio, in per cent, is 91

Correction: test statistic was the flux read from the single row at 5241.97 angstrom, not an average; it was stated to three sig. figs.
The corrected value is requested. 299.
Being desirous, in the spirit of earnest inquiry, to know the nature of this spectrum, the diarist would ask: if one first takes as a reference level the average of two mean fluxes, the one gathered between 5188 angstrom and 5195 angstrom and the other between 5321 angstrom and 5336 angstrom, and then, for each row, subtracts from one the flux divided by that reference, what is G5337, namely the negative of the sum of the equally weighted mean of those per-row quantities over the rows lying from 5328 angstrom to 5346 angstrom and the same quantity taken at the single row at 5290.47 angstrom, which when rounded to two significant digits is 0.51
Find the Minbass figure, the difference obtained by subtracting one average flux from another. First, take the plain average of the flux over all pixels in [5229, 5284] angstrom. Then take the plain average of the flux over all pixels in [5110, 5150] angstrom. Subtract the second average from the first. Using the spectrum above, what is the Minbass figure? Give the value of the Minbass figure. 68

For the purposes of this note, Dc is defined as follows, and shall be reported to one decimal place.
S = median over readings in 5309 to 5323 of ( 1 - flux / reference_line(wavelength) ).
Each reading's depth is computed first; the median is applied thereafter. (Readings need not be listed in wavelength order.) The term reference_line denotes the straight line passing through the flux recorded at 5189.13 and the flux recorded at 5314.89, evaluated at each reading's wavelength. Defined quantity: 0.0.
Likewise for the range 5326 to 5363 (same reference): 0.2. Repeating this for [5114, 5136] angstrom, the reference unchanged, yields -0.7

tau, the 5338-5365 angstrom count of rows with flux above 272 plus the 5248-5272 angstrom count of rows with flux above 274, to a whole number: 16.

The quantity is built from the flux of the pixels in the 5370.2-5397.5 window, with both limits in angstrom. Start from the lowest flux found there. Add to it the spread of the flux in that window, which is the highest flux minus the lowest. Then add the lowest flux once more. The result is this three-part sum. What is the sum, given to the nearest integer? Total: 581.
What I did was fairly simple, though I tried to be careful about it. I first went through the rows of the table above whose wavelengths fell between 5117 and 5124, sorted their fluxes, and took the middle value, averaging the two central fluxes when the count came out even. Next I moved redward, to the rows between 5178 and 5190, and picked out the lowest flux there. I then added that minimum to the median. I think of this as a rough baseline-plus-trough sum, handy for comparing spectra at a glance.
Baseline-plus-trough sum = 345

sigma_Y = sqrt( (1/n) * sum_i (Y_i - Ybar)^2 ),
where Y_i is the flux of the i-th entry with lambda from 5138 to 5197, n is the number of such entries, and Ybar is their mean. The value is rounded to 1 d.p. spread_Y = 30.8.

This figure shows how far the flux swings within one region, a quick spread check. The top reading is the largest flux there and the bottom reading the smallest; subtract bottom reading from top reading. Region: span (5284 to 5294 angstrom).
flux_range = 16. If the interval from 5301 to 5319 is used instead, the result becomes 30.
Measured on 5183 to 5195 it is 68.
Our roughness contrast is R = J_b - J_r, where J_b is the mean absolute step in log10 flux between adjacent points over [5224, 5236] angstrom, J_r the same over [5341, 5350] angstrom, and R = 0.0085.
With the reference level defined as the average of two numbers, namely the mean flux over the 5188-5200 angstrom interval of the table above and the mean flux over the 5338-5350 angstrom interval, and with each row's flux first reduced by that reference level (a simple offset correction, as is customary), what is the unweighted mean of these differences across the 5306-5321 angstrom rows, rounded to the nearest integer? 69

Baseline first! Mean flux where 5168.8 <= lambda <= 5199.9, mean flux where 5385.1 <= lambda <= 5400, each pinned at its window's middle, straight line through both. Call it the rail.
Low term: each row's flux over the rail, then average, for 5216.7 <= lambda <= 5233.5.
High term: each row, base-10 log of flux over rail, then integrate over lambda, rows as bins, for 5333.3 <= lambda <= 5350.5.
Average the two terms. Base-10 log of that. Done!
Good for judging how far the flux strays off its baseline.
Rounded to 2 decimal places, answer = 0.04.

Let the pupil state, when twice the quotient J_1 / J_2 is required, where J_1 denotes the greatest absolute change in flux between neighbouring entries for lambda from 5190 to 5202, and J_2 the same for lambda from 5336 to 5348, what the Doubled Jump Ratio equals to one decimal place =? 6.5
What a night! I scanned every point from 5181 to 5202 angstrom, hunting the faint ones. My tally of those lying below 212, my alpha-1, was 6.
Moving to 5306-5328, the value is 0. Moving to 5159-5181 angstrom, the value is 8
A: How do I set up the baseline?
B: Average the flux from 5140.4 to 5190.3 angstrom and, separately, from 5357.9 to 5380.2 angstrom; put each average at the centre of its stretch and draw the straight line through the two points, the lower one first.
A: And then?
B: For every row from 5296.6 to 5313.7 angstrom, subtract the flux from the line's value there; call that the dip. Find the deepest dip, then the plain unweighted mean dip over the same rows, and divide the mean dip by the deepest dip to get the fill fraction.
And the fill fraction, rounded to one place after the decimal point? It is 2.0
